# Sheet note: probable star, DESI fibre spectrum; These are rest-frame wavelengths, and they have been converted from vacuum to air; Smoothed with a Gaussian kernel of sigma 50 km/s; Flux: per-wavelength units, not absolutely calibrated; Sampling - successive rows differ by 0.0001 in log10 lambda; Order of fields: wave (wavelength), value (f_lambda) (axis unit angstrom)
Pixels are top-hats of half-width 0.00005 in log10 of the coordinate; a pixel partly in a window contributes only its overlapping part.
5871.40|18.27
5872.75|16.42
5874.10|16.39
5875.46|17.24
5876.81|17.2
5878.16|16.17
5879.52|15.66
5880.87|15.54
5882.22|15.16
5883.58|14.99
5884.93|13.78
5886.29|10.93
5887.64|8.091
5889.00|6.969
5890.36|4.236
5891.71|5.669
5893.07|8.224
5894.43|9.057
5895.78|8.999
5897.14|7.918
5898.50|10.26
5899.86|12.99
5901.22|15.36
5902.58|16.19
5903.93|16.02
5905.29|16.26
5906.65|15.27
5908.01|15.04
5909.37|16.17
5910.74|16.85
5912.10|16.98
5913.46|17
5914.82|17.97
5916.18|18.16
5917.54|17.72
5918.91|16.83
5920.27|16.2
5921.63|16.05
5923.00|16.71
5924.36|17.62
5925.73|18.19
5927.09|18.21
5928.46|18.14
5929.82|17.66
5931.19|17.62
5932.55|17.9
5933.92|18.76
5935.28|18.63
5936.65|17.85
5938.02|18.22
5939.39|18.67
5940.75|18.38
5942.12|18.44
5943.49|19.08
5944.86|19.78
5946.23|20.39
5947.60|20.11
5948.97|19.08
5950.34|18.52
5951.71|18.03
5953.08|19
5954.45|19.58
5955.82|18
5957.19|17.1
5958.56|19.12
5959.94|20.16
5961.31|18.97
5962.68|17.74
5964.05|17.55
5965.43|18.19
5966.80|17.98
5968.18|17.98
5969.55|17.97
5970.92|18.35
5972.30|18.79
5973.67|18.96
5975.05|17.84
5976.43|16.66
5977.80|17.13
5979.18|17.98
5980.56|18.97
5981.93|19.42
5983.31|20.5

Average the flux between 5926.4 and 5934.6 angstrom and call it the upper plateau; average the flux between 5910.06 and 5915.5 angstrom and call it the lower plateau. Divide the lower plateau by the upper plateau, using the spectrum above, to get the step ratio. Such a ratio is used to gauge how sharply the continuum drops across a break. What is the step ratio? 0.95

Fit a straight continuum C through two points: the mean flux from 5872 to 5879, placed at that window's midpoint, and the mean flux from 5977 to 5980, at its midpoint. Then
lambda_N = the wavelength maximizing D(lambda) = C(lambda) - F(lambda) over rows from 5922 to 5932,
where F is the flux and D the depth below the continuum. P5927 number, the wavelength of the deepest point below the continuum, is 5923.00 angstrom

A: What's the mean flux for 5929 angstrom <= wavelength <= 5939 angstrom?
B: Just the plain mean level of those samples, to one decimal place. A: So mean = 18.1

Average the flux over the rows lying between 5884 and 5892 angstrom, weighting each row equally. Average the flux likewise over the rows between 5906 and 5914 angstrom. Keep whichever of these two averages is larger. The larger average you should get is 16.2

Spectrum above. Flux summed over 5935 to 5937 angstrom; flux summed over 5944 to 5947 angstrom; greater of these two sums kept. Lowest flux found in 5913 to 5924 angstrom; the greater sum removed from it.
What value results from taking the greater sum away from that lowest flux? -24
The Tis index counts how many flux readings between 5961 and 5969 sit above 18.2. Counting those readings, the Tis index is 1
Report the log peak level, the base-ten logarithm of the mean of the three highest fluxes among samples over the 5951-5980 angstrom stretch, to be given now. 1.29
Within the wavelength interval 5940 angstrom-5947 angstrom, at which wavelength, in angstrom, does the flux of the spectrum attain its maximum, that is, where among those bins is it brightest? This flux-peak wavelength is 5946.23 angstrom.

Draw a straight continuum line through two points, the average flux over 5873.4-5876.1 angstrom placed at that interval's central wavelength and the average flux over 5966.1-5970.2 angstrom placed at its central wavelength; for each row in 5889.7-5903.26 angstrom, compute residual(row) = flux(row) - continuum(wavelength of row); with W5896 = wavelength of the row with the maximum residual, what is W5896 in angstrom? 5902.58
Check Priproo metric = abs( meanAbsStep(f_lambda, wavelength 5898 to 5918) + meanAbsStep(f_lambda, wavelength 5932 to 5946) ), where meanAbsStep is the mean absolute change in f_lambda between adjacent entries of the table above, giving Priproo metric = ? 1.27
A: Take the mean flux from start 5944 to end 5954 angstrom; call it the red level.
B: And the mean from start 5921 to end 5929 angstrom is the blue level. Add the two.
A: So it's 37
